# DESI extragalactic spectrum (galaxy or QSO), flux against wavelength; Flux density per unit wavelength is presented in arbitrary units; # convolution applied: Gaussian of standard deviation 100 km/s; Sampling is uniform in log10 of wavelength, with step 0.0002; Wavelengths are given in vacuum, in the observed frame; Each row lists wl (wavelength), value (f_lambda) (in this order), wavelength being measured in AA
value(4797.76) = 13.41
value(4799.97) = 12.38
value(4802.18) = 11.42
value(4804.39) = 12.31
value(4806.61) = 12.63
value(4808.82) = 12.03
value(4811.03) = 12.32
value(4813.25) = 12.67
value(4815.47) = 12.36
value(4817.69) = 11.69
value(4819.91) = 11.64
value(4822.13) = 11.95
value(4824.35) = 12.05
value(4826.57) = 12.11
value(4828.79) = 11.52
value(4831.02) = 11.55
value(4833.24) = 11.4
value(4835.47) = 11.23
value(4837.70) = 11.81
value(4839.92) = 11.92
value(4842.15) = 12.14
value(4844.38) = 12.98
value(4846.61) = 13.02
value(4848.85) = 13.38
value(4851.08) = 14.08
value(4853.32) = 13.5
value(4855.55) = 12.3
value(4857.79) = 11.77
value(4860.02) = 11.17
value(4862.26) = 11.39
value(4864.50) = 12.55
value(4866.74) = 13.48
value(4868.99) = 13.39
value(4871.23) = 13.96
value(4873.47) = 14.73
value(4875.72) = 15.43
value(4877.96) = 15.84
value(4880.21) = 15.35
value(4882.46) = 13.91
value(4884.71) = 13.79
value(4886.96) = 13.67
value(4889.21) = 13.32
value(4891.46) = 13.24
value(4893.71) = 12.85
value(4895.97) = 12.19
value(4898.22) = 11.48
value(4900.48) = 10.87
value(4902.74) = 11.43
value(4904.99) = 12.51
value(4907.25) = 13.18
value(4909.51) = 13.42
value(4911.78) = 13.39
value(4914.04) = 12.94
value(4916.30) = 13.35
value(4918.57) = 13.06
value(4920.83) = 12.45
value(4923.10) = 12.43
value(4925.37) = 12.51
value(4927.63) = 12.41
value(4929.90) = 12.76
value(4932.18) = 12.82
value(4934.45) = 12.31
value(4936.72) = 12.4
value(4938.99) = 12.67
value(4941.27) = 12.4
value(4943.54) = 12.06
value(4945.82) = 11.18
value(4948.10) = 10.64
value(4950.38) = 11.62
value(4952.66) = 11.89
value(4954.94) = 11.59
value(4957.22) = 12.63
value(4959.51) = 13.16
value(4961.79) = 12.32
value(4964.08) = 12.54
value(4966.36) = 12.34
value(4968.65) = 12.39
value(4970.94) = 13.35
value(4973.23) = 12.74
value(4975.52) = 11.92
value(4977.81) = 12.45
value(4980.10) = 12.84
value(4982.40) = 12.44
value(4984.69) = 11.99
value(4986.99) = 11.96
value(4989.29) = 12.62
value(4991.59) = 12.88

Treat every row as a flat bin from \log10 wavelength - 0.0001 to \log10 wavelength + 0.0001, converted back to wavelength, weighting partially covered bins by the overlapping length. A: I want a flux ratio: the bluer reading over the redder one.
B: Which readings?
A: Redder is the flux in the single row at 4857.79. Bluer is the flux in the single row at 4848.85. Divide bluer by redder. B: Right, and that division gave 1.14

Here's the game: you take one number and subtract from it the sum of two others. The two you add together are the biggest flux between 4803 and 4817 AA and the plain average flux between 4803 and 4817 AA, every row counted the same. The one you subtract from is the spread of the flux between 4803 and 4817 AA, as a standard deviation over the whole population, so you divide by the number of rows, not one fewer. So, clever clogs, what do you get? -24.8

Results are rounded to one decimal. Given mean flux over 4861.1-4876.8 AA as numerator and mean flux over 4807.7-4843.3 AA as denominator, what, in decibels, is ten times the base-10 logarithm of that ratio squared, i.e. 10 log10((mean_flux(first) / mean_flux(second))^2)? 1.1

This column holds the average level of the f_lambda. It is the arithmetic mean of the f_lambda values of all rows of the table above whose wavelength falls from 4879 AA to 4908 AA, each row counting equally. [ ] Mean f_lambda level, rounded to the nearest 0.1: 12.9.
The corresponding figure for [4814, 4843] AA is 11.8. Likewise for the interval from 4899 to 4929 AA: 12.6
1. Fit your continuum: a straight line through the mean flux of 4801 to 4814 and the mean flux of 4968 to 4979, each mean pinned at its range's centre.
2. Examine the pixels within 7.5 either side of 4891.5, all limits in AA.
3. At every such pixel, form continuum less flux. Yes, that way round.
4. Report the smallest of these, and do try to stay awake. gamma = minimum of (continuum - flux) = -1.4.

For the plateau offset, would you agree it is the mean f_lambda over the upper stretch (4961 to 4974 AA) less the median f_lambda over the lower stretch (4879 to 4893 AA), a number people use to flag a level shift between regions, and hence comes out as -1.1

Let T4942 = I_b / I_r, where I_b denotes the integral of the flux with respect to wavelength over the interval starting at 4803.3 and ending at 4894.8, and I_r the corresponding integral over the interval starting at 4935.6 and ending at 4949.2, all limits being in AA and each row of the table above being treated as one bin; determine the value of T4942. 7.2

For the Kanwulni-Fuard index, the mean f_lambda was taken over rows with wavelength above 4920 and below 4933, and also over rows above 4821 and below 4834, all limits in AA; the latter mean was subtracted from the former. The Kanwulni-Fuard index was 0.8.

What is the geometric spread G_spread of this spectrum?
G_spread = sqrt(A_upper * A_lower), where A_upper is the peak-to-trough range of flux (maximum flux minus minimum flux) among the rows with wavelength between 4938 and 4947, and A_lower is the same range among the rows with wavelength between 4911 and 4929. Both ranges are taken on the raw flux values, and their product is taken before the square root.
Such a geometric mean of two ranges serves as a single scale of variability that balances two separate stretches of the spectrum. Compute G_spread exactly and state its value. 1.2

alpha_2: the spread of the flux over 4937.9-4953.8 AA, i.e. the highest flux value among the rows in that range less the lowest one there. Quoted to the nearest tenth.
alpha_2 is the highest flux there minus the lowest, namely 2.0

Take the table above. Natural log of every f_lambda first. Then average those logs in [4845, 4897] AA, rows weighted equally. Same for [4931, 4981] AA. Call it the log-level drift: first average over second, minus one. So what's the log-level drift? 0.034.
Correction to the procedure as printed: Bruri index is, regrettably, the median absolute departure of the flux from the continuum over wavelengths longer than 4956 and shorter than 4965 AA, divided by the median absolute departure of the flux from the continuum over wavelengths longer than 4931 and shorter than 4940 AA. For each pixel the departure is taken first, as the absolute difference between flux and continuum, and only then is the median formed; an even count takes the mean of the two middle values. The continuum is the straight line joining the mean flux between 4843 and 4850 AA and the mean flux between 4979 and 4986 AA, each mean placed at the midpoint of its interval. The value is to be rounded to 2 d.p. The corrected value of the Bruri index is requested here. 0.72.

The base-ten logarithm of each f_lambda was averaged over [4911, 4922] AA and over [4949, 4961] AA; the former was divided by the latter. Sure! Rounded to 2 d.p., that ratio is 1.03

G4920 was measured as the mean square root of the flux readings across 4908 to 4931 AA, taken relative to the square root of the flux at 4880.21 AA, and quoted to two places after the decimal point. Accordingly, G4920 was 0.92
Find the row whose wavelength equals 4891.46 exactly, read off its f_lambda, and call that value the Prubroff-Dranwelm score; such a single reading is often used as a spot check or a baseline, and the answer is 13.24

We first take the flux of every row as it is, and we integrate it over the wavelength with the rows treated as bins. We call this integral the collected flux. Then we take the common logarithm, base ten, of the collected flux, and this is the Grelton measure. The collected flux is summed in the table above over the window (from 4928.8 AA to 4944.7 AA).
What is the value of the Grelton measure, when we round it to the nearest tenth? 2.3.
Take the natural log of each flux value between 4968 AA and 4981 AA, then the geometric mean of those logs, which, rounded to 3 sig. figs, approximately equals 2.53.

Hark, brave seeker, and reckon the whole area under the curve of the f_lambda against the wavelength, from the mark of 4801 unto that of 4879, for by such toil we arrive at 980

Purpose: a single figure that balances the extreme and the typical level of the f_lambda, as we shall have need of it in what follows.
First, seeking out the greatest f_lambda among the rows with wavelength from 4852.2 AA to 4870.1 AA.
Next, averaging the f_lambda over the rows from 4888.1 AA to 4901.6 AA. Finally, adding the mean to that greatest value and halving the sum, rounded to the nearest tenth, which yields 12.9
